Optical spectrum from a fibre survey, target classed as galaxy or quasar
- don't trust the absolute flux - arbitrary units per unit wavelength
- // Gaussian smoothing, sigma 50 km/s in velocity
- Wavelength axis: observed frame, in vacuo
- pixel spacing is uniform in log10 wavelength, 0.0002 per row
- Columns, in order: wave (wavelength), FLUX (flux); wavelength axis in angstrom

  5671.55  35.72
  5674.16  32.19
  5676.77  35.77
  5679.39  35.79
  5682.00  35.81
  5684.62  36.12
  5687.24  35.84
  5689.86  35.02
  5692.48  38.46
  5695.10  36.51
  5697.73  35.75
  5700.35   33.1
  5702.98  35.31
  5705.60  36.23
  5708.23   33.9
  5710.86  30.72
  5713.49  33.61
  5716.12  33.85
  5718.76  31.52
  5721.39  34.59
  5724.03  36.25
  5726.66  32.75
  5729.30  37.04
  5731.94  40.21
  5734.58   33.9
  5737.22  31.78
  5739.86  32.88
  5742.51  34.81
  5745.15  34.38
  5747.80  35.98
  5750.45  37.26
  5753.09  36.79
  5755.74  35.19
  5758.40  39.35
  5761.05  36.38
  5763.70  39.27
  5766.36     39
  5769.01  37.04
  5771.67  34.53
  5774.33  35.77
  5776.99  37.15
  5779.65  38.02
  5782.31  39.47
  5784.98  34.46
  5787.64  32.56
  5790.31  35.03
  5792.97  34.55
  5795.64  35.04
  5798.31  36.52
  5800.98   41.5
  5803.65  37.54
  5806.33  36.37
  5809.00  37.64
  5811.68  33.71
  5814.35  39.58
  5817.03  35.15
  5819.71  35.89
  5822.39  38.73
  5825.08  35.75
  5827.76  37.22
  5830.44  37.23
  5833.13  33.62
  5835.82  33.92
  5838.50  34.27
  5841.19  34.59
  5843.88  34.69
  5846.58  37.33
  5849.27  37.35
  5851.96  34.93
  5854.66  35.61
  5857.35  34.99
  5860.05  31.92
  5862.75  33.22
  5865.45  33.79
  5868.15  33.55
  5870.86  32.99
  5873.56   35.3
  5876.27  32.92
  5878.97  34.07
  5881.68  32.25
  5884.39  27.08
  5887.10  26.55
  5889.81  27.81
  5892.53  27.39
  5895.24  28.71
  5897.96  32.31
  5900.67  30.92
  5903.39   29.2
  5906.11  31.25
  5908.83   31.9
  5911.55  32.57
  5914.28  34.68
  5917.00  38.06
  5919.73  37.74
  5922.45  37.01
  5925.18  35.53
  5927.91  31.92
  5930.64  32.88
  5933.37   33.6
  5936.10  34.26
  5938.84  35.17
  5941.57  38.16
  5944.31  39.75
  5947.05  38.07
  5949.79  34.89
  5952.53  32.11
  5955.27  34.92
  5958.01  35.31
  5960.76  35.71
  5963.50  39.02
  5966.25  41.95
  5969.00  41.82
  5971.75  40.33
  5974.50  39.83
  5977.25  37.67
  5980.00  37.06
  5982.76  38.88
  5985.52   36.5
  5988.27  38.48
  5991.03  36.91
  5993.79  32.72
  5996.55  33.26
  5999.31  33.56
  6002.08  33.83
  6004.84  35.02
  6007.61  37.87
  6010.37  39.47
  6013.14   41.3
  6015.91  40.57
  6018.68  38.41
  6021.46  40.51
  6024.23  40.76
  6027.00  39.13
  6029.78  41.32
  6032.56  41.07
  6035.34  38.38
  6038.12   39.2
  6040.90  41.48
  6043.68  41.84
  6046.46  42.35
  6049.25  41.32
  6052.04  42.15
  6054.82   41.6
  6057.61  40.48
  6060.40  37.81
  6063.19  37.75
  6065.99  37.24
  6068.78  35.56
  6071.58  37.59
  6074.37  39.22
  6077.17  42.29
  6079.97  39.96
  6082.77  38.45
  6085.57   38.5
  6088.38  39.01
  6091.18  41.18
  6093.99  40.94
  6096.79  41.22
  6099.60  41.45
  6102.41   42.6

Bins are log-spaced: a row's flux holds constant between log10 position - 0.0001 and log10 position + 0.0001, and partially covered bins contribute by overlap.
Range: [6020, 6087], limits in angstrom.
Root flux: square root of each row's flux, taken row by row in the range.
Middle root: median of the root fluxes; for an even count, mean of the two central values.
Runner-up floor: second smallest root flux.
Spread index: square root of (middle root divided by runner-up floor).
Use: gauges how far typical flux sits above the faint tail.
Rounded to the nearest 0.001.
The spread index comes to 1.019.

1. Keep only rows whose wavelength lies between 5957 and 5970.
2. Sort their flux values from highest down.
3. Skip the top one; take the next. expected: 41.82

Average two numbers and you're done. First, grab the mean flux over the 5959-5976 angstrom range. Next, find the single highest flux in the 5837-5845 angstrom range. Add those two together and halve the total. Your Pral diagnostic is 37.2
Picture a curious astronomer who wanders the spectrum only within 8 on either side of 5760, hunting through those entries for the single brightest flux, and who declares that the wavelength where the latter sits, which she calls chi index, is 5758.40 angstrom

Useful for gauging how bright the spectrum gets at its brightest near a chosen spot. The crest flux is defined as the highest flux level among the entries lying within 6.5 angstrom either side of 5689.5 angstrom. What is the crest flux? 38.46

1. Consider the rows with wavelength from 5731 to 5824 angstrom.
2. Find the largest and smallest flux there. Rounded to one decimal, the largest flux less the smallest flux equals 9.7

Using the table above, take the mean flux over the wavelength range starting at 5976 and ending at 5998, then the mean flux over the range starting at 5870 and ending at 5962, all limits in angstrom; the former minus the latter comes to 3.1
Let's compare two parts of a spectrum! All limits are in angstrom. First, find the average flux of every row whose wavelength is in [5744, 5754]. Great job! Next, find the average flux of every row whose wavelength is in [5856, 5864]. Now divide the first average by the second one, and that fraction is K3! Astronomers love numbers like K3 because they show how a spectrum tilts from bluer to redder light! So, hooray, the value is 1.08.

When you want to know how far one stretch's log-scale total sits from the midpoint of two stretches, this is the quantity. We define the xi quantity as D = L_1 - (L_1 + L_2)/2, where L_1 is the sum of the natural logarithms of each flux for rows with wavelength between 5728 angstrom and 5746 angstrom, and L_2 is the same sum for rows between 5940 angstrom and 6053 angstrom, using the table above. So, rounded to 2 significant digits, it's -62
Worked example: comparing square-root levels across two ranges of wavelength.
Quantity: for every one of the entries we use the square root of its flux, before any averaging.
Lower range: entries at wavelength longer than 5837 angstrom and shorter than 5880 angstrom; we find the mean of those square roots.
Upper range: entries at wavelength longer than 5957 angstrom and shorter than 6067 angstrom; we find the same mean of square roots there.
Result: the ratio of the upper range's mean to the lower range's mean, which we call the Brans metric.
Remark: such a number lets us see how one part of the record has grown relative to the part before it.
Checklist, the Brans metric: 1.060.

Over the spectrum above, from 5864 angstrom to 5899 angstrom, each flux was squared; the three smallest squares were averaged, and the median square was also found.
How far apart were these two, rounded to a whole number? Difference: 314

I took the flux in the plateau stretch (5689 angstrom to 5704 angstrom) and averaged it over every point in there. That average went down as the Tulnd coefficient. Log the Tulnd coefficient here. 35.7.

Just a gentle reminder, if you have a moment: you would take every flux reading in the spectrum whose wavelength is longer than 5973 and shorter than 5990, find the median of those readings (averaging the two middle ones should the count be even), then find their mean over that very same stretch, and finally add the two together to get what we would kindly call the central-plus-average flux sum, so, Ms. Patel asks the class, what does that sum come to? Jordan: 76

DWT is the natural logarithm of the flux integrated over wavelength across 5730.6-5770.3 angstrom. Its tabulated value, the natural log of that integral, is 7.27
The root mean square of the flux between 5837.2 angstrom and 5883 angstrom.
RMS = 34.4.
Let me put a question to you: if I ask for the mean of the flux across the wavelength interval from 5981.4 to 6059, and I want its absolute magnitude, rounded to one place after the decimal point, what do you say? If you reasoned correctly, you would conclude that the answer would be 38.9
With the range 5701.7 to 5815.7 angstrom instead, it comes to 35.8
